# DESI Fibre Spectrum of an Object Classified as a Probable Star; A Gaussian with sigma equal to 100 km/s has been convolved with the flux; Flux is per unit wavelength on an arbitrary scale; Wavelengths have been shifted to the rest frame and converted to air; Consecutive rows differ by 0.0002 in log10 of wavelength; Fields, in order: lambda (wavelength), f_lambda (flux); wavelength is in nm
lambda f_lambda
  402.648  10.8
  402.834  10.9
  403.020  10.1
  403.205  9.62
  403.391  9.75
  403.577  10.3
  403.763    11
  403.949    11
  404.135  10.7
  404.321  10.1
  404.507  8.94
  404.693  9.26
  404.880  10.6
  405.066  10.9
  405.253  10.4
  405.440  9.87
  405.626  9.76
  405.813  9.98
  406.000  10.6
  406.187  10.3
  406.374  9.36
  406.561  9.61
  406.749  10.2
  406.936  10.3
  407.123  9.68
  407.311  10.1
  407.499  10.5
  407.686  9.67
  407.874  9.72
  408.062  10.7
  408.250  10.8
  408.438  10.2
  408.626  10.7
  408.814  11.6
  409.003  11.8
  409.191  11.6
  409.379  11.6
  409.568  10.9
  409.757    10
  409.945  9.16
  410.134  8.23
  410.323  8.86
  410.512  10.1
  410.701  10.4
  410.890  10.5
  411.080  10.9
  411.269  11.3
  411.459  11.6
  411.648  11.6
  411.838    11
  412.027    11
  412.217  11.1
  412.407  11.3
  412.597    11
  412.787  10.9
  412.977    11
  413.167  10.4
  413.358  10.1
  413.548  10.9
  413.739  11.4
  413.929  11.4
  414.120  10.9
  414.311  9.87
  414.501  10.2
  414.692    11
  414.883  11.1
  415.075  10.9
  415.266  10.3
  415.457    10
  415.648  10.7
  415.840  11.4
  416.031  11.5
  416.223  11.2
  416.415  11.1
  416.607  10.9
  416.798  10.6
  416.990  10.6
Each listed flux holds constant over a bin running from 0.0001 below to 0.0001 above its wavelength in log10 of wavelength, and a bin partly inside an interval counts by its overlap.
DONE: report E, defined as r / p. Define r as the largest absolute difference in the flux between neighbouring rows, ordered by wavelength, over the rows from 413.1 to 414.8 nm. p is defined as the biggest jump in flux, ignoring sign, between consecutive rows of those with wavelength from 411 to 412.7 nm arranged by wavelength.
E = 1.7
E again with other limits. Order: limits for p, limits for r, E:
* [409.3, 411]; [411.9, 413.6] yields 0.6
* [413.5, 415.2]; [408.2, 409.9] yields 0.9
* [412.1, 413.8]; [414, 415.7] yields 1.3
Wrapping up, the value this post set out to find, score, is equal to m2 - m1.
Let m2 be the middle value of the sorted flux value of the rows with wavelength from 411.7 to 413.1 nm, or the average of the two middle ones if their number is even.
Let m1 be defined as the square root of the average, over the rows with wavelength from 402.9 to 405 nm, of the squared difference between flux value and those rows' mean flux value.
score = 10.35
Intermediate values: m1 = 0.65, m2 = 11.00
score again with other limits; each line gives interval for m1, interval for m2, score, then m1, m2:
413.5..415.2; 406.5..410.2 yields 9.77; 0.48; 10.25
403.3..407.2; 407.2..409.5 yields 10.14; 0.56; 10.70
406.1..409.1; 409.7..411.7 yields 9.74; 0.66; 10.40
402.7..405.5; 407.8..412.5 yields 10.28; 0.62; 10.90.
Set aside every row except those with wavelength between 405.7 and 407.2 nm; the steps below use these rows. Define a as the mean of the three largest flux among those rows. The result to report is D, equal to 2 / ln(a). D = 0.854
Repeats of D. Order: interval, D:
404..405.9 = 0.843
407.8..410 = 0.814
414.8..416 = 0.830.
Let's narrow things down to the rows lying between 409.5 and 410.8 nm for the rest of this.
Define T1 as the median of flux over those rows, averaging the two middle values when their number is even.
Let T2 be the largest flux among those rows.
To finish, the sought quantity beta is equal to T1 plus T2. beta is 20.9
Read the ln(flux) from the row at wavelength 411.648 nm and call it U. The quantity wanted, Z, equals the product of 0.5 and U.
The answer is 1.23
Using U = 2.45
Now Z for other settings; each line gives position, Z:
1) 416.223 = 1.21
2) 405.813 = 1.15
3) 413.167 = 1.17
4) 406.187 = 1.17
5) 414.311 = 1.14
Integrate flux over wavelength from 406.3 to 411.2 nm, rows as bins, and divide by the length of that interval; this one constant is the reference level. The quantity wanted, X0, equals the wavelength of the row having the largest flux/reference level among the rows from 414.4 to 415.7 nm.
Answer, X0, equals 414.883 nm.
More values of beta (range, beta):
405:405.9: 20.9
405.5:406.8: 20.6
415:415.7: 21.4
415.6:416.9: 22.6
